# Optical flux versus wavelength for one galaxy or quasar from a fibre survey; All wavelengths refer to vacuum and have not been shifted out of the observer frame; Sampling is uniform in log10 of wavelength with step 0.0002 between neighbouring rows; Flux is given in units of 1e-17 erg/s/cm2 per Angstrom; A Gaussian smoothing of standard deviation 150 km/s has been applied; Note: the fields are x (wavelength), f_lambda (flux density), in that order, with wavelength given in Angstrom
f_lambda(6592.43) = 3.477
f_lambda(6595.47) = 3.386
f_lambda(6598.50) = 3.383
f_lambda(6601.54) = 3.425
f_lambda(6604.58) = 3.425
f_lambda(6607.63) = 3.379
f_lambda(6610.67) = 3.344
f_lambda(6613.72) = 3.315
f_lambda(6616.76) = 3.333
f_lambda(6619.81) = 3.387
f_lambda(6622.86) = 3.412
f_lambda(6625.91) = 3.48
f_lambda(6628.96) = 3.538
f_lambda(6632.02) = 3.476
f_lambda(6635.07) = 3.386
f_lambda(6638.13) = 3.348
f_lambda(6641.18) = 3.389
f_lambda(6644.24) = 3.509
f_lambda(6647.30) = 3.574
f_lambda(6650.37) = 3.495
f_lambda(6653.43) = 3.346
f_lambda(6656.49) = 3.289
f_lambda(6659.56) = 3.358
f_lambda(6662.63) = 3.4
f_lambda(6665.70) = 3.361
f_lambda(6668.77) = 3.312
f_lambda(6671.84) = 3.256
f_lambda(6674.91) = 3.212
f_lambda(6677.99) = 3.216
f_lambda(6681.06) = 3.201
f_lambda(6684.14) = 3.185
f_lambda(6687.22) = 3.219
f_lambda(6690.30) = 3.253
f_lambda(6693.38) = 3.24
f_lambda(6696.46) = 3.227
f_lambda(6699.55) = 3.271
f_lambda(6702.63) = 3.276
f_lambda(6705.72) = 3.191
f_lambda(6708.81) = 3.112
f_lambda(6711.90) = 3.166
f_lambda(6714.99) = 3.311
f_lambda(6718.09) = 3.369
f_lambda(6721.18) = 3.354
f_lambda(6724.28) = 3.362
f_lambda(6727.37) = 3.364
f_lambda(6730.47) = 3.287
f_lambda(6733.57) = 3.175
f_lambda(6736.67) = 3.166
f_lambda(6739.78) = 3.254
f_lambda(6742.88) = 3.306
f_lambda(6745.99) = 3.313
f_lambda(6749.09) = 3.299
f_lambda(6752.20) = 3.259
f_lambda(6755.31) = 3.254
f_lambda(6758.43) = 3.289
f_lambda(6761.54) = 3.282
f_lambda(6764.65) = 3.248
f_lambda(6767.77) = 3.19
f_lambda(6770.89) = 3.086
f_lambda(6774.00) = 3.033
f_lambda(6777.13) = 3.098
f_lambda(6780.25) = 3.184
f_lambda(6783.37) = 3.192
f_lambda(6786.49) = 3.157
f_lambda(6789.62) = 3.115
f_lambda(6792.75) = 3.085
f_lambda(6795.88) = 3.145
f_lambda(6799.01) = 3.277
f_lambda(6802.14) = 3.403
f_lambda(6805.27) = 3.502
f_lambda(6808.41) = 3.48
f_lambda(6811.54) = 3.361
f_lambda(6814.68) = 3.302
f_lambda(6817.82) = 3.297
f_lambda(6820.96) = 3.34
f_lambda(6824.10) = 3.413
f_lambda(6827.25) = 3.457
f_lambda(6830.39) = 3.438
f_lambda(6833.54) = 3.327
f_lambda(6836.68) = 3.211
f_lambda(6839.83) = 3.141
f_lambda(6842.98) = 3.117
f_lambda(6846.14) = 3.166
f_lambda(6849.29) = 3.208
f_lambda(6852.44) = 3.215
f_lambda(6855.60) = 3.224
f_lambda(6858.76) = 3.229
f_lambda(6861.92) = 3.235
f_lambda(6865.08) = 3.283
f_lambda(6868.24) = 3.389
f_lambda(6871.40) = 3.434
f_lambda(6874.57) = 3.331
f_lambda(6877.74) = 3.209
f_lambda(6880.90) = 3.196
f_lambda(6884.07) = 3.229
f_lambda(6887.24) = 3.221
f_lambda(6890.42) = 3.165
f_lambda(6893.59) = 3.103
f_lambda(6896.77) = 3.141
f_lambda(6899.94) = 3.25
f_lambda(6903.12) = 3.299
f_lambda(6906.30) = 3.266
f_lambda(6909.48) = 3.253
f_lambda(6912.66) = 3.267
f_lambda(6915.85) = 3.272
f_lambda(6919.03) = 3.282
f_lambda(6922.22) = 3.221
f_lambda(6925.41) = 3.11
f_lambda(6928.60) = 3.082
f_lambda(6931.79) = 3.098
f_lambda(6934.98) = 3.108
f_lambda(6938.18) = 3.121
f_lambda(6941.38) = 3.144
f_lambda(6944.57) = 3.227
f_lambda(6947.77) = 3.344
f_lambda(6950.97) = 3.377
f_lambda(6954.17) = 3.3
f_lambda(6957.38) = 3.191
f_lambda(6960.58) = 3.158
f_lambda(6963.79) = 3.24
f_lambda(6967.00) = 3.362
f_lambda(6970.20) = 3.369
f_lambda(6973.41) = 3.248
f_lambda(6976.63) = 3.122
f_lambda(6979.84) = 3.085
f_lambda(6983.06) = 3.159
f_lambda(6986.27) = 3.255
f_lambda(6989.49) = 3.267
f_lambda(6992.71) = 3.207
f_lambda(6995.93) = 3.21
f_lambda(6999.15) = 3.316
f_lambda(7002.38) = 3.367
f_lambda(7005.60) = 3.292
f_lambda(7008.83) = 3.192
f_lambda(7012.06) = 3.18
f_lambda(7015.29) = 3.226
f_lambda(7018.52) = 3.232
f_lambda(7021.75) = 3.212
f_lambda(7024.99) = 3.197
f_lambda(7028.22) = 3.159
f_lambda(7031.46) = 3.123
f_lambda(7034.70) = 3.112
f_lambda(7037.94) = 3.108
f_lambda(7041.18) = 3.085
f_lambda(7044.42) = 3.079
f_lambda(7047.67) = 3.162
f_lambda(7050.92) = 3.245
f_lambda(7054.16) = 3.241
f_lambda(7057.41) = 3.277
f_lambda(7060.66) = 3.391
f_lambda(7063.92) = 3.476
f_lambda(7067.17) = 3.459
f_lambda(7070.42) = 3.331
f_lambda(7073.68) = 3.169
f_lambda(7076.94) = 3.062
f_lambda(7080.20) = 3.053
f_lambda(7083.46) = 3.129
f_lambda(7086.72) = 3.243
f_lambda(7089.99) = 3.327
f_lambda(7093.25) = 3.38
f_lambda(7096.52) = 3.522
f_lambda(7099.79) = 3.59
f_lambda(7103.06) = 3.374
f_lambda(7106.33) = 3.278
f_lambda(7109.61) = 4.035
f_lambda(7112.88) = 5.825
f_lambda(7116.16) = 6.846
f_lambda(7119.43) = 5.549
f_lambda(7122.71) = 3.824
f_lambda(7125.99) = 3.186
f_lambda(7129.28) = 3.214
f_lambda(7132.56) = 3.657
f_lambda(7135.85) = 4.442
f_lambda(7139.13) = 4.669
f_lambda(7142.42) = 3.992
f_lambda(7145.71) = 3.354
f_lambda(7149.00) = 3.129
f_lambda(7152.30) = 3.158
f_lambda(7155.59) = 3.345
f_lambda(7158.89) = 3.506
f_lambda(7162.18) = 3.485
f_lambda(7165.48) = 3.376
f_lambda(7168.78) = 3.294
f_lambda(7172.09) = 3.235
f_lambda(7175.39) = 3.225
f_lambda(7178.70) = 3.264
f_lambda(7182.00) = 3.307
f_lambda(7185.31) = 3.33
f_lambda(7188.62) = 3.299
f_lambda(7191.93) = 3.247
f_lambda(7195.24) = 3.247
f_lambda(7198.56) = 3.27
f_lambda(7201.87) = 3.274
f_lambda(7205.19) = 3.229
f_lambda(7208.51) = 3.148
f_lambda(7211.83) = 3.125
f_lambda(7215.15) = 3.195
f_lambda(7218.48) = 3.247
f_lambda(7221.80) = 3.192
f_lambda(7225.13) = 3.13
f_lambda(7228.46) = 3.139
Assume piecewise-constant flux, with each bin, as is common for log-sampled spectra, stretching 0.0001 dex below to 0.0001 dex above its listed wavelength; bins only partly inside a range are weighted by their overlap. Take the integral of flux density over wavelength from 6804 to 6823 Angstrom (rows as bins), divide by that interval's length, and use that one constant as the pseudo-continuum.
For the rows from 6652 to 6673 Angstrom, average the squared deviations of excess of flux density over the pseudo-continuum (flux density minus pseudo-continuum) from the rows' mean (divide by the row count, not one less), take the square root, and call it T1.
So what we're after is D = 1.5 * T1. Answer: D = 0.068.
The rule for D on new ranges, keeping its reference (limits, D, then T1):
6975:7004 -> 0.129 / 0.09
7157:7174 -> 0.158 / 0.11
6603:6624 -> 0.057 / 0.04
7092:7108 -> 0.168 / 0.11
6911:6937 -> 0.124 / 0.08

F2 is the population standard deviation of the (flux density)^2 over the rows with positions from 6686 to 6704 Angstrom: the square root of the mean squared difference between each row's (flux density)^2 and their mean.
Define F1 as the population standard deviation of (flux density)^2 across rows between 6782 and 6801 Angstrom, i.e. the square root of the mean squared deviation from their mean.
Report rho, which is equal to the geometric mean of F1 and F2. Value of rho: 0.23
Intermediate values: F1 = 0.39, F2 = 0.1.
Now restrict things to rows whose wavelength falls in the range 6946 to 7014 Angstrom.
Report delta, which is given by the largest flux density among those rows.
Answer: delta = 3.377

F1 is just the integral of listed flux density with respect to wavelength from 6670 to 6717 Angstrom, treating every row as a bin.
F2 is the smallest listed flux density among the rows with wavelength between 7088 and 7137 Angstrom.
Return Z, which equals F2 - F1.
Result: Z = -148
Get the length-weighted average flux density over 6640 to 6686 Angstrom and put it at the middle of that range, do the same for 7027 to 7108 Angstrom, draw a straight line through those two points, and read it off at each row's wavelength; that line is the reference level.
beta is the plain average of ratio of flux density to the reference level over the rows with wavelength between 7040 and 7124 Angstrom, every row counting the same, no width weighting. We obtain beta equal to 1.123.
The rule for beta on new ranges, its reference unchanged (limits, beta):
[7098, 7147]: 1.291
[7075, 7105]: 1.014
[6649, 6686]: 0.990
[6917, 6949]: 0.967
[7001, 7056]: 0.977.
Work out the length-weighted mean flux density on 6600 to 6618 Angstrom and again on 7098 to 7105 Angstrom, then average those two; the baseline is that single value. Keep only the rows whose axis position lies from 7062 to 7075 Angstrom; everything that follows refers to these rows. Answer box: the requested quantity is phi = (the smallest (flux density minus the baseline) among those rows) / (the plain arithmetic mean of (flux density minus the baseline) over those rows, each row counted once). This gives 4.0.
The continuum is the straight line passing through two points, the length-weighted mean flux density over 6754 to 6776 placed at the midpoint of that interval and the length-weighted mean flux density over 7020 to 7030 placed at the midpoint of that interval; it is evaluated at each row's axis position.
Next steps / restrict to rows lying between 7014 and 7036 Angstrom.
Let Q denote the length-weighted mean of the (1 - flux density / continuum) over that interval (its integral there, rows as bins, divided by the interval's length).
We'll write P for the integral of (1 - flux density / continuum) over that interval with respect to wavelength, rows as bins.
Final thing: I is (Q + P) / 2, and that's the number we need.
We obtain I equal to 0.03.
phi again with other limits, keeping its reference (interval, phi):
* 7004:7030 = 1.2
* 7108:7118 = 0.3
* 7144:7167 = 3.4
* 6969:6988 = 1.6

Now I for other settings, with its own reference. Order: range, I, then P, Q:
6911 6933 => 0.00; 0.0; 0.000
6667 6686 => -0.11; -0.2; -0.011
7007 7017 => -0.02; 0.0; -0.004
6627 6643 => -0.62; -1.2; -0.073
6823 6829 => -0.27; -0.5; -0.077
